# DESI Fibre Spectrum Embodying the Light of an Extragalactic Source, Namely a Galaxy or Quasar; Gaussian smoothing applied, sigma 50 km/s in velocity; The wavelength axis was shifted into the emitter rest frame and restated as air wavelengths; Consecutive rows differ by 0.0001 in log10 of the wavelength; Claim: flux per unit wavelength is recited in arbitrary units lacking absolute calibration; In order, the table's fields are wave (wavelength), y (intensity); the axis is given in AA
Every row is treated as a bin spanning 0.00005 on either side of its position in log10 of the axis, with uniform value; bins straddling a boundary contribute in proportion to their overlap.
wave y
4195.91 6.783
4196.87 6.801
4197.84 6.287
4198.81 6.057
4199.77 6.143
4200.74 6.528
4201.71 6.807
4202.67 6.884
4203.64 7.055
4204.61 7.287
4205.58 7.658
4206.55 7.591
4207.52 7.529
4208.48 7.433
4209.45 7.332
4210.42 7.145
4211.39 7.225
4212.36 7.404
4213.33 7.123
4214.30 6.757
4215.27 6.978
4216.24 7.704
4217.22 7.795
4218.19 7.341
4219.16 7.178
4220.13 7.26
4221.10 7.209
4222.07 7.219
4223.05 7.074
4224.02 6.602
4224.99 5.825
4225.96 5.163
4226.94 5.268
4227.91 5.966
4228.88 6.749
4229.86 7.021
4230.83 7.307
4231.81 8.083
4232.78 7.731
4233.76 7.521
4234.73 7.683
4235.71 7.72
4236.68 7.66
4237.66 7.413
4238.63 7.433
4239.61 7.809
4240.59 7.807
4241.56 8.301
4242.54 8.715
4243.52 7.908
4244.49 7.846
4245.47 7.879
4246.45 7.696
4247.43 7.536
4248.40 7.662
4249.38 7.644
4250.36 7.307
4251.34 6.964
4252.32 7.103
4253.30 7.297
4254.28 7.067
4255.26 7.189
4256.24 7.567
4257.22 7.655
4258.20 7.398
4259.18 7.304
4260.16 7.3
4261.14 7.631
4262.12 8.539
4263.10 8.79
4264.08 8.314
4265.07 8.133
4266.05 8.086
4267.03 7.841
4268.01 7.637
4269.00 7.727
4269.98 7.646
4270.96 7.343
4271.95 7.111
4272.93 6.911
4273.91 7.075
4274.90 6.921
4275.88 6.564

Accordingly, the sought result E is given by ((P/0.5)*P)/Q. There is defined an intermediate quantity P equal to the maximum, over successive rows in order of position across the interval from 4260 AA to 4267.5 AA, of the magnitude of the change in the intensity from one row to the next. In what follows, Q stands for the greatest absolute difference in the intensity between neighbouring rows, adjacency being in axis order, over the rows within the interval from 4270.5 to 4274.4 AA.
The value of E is 7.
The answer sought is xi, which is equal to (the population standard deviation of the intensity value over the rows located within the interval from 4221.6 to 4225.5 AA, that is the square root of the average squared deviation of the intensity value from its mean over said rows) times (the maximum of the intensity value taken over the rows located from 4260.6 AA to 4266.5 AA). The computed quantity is 4.8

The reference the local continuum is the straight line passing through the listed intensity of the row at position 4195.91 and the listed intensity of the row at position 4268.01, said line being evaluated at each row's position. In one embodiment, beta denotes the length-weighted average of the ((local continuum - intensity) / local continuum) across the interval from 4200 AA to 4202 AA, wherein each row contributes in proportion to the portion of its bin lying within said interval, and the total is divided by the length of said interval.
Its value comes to 0.037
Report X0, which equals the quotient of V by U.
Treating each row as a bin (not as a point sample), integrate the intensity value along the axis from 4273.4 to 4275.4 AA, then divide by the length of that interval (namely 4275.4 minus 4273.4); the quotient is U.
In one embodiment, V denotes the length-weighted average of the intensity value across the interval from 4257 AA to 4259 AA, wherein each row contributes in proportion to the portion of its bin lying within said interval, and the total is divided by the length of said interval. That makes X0 1.07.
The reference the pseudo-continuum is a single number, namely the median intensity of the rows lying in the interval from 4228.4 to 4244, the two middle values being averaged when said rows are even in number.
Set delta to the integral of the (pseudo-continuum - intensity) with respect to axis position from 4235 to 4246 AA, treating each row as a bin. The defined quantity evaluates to -2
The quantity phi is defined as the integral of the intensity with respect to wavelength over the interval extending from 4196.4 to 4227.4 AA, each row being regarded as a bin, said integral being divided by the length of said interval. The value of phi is 6.9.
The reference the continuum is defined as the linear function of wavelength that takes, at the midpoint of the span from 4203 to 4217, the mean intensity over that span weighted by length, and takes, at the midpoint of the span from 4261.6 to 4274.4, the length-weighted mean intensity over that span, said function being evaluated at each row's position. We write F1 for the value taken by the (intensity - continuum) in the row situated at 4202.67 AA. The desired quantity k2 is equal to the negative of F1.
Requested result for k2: 0.36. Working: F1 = -0.36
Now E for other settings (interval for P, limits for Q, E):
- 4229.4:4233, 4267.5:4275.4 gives 4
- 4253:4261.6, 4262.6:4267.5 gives 1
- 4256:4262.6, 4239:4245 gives 2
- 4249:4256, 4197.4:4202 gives 1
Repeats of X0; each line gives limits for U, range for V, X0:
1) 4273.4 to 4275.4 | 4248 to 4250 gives 1.09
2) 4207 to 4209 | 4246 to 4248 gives 1.02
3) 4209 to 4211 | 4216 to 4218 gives 1.06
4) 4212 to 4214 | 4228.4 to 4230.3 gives 0.95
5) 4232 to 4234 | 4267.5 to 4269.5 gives 1.00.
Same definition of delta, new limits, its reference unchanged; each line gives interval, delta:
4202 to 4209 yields 3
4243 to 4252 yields 1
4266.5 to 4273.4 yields 2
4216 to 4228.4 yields 12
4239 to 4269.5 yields -1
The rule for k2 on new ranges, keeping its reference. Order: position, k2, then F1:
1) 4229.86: 0.45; -0.45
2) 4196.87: 0.39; -0.39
